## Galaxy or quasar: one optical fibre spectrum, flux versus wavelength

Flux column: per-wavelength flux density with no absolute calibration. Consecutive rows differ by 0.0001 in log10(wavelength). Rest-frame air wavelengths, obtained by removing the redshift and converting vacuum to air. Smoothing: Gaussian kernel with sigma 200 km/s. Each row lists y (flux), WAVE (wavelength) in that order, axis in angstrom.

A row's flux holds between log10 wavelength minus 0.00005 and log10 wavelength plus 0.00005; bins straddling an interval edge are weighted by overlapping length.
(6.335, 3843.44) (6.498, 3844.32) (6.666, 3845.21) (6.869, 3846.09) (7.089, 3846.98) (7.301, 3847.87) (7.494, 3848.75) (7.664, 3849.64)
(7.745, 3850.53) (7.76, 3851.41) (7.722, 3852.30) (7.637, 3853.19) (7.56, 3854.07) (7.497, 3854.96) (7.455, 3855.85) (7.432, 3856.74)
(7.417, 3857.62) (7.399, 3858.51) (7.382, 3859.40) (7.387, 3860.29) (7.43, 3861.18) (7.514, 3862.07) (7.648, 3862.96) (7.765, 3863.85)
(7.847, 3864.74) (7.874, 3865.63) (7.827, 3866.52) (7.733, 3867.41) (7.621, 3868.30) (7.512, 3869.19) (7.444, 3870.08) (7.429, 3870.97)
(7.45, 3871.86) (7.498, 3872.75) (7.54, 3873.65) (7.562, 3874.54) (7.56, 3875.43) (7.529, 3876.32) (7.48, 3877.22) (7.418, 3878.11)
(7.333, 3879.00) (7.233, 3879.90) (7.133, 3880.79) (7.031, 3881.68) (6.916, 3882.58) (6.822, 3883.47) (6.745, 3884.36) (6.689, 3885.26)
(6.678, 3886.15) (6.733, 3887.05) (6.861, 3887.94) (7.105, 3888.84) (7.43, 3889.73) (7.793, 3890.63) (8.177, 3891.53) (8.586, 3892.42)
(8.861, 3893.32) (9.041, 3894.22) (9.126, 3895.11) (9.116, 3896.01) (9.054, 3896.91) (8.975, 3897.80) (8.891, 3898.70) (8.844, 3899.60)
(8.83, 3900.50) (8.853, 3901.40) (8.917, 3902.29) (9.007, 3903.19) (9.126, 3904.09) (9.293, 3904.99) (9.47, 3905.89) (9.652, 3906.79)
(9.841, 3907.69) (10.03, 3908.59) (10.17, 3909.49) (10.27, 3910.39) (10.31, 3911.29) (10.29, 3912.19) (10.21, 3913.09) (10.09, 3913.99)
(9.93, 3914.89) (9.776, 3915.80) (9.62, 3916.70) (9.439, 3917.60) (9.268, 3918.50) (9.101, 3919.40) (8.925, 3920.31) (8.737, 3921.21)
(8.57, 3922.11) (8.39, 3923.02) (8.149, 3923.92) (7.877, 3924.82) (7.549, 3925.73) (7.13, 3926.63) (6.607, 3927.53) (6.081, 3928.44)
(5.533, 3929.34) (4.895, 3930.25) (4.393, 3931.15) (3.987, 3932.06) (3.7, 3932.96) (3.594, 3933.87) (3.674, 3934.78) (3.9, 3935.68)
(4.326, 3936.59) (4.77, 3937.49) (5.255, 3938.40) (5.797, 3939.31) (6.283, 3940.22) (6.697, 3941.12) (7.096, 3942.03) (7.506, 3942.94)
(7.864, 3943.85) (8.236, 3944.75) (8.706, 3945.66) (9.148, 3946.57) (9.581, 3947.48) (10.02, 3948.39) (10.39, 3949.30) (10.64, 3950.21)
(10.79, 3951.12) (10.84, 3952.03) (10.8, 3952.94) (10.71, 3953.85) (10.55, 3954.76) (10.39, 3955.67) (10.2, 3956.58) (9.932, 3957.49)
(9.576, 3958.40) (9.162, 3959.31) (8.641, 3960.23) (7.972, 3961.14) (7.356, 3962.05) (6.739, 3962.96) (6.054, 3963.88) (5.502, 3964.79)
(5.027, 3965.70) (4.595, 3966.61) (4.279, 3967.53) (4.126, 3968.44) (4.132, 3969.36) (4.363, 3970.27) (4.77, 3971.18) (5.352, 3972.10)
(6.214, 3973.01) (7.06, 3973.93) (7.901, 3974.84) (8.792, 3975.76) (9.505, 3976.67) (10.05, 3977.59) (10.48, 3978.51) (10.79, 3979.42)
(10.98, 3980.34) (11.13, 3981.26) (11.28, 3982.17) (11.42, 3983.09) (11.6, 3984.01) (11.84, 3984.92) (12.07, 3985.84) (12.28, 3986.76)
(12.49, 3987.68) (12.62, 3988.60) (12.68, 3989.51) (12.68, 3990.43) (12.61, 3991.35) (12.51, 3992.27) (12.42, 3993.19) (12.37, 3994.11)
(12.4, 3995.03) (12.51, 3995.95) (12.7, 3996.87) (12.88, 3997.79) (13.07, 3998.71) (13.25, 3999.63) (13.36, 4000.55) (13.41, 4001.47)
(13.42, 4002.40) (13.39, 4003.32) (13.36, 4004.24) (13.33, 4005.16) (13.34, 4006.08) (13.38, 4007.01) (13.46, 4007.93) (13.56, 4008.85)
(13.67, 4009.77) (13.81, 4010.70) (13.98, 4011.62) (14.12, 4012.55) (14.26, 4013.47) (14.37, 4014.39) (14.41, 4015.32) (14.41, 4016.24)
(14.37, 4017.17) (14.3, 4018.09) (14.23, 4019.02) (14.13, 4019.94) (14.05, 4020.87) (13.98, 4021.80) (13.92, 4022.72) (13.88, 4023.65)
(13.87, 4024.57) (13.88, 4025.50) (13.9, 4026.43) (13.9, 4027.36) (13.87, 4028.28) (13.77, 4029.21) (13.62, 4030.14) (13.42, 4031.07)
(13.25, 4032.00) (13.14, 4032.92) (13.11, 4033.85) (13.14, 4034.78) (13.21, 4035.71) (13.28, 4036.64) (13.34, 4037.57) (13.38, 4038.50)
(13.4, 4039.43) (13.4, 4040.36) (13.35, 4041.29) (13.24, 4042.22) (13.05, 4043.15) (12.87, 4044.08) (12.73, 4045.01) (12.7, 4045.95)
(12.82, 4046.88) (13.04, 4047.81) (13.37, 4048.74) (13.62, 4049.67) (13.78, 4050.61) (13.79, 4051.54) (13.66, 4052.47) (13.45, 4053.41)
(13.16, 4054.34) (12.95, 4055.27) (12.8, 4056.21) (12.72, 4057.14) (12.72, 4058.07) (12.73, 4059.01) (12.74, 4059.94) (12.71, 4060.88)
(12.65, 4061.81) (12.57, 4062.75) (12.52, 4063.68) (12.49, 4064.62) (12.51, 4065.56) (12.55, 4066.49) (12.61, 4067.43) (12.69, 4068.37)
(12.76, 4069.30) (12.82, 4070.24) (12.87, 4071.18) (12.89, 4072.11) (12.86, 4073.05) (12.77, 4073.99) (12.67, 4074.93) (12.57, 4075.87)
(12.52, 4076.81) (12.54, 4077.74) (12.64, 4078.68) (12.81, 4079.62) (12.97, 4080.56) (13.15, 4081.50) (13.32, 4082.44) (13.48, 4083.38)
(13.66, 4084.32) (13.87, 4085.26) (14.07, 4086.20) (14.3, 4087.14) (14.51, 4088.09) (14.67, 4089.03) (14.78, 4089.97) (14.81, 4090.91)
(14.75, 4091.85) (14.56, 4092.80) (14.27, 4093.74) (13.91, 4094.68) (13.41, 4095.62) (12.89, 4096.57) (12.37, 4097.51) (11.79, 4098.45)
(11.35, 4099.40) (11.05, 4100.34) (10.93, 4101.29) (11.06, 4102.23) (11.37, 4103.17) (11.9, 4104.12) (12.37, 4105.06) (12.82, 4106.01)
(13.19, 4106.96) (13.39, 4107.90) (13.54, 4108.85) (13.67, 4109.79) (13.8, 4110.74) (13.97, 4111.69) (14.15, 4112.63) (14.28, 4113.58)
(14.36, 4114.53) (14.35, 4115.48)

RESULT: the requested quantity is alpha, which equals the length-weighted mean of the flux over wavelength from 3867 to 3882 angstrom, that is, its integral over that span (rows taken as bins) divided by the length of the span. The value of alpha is 7.4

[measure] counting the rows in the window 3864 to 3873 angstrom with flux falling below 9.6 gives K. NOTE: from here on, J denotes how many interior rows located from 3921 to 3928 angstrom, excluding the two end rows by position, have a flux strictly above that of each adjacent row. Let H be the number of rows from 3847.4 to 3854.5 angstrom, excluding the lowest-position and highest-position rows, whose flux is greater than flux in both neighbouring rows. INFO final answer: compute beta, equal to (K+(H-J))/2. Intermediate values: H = 1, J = 0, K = 10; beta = 5.5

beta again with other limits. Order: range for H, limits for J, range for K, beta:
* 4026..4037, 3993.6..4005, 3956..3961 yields 1.0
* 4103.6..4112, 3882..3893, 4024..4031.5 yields 0.0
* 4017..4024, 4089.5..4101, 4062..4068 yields -0.5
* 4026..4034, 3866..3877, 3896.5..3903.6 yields 3.5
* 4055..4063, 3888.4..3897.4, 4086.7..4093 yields 0.0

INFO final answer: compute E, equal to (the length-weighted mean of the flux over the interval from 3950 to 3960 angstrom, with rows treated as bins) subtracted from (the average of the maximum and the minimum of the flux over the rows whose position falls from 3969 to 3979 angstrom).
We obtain -3.0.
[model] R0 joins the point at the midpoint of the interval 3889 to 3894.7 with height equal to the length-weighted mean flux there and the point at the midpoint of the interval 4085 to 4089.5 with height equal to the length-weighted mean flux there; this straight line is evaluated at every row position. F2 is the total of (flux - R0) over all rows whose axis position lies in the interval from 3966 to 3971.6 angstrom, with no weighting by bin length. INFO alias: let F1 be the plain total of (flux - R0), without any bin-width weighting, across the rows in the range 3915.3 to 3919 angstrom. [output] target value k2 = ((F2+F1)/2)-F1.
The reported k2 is -20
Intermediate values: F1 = 1.9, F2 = -38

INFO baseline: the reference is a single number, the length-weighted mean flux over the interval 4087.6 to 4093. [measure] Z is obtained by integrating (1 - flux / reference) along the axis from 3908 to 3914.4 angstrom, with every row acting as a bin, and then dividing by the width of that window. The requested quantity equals 0.3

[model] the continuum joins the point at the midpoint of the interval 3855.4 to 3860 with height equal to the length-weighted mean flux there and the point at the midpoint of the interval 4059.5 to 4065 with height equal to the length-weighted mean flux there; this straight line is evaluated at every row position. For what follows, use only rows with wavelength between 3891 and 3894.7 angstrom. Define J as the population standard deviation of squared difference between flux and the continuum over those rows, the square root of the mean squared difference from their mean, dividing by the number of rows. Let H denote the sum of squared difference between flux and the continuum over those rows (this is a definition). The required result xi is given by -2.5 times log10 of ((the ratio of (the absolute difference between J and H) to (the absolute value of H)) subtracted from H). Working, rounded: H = 1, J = 0.2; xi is 3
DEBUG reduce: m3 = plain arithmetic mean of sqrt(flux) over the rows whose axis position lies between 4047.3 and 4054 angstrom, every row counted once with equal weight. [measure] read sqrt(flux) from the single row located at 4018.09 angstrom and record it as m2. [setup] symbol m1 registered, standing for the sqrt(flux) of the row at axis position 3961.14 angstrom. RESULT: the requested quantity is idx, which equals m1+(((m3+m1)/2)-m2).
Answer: 2.3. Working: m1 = 2.8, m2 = 3.8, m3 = 3.7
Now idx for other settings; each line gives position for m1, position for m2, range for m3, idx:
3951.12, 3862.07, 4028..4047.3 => 4.0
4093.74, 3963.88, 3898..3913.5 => 4.7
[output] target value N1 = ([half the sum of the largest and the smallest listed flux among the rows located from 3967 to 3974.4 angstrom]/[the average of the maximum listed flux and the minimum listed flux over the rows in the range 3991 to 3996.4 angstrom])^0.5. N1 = 0.67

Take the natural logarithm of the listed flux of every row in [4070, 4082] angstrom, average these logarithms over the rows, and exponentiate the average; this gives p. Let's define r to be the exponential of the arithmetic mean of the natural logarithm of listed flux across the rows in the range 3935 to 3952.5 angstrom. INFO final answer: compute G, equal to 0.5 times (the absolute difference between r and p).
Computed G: 2.7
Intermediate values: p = 13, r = 7.4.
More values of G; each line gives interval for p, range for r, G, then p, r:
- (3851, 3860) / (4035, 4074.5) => 2.7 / 8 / 13.0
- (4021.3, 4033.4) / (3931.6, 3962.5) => 3.2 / 14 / 7.4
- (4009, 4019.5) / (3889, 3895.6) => 2.9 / 14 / 8.4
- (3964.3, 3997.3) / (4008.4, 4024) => 2.6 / 9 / 14.1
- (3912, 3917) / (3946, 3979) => 1.1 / 10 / 7.7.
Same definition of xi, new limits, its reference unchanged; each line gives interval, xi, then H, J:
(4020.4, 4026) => -4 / 32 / 0.5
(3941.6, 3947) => -3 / 16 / 2.0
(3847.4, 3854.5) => 1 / 1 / 0.1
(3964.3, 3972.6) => -6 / 279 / 5.4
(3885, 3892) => -2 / 10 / 0.8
